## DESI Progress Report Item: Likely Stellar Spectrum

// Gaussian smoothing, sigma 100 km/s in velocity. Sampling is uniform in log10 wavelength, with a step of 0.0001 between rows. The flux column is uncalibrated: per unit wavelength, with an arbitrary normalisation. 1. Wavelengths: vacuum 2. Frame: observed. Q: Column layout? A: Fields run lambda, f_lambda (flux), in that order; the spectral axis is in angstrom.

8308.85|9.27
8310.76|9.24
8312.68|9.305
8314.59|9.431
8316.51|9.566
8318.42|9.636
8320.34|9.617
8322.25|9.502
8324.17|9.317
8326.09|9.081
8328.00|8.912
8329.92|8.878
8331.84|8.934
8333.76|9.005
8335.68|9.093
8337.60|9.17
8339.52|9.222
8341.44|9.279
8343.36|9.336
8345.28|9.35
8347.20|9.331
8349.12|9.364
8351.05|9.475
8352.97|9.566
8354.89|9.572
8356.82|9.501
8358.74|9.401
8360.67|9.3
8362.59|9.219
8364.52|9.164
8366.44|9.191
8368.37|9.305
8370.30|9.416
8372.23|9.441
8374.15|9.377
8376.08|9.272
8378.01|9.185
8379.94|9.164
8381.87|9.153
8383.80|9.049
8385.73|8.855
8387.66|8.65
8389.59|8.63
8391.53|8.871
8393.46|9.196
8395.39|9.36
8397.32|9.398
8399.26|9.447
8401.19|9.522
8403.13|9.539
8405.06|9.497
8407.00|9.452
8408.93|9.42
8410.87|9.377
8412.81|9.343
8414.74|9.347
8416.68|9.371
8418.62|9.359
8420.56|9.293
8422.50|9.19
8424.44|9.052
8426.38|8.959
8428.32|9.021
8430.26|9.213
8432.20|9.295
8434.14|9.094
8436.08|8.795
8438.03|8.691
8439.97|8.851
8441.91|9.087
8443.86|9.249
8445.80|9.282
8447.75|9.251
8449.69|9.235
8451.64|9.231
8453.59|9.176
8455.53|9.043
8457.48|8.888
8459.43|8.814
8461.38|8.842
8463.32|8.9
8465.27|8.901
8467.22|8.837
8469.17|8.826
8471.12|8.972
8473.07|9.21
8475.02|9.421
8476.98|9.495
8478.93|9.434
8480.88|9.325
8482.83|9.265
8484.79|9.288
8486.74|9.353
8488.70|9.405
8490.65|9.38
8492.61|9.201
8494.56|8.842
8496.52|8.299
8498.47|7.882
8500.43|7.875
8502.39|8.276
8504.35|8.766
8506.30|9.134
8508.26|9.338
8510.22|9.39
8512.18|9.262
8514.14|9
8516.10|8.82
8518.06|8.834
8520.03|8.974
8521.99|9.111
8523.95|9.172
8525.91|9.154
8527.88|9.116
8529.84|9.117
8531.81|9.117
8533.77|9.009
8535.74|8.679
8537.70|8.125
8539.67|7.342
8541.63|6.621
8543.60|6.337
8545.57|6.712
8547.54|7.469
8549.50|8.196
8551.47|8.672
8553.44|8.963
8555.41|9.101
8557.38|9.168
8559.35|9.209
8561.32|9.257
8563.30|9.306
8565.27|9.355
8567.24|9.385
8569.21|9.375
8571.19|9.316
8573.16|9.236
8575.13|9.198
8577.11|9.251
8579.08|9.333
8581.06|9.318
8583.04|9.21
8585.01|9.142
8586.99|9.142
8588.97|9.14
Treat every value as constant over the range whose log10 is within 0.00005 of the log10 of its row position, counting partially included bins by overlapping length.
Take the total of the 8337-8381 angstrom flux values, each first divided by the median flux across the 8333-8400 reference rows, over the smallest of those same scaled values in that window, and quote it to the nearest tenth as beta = 23.4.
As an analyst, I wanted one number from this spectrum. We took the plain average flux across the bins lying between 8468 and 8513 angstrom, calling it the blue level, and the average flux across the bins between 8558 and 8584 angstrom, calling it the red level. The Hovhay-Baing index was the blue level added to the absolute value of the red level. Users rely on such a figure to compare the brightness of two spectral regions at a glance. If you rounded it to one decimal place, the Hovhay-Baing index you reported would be 18.3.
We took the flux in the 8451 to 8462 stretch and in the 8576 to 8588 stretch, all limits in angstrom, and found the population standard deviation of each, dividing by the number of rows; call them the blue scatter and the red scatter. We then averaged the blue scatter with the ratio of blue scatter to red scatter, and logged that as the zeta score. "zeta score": 1.2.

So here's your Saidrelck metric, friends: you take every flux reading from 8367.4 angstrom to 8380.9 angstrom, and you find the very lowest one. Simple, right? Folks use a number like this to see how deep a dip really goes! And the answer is 9.164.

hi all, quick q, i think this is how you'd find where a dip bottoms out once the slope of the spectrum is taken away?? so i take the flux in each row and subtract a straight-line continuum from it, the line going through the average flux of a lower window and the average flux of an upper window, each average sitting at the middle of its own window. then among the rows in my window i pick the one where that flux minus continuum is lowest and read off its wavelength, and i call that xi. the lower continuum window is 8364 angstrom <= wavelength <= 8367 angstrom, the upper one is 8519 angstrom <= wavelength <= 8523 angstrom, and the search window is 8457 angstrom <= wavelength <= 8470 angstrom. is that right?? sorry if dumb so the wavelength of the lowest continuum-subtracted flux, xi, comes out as 8459.43 angstrom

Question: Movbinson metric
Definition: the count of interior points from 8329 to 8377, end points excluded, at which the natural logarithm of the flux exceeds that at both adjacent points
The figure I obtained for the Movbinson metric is 3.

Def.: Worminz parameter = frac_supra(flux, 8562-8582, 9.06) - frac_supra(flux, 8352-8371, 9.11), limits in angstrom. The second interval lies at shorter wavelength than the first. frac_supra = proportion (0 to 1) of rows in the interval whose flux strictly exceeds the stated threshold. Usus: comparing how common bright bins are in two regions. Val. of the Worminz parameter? 0.00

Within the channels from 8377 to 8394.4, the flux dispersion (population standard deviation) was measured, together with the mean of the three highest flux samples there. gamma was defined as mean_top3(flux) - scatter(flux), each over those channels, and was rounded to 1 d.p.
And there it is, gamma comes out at 9.0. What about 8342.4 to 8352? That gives 9.3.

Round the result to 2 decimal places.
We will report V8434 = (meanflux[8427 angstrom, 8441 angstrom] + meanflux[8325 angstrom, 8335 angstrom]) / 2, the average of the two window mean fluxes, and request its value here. 8.98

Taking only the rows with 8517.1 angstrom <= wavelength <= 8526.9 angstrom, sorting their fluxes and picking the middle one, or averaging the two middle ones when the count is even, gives 9.11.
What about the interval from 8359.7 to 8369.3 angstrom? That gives 9.22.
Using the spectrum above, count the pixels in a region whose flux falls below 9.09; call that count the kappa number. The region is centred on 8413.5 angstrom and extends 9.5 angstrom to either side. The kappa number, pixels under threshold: 0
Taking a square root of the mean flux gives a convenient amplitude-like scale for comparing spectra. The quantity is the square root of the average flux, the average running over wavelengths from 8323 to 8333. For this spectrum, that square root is 3.00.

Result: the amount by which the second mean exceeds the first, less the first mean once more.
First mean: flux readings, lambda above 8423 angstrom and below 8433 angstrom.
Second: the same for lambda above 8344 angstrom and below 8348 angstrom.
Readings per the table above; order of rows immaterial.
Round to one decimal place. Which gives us -8.9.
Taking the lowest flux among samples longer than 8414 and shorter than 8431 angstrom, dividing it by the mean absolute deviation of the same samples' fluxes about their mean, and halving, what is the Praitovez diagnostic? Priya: 35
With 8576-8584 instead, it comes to 97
